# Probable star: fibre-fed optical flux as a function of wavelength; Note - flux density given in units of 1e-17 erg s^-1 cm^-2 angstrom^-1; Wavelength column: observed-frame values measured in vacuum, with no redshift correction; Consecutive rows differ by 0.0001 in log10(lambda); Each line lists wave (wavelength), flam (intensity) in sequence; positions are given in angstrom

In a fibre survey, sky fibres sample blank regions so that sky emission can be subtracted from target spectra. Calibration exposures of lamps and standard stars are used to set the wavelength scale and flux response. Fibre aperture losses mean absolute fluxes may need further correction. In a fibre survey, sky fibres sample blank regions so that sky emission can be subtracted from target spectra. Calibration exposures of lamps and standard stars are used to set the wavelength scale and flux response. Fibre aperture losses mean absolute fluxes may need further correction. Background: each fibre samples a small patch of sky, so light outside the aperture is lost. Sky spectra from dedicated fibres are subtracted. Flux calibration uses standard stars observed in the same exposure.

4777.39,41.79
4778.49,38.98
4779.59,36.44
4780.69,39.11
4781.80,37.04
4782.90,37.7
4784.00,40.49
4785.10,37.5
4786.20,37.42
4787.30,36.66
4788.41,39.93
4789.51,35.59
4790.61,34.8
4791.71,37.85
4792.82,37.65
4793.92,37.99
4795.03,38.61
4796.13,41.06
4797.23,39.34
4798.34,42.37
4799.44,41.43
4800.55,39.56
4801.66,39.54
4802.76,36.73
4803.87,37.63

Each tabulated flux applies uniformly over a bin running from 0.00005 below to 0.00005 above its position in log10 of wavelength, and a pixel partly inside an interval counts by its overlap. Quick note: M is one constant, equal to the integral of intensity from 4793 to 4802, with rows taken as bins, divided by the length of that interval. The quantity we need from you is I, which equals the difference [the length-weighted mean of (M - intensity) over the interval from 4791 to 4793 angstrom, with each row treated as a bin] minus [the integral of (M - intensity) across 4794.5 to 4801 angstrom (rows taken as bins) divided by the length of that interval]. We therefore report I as 3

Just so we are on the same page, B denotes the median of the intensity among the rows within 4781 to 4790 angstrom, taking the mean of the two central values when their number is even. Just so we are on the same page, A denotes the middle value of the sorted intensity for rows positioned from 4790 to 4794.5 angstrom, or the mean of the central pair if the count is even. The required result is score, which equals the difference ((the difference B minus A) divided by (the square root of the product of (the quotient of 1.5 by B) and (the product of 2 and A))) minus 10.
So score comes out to -10.2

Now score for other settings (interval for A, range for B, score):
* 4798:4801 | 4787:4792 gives -12.6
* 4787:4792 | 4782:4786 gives -9.4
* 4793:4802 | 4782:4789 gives -11.1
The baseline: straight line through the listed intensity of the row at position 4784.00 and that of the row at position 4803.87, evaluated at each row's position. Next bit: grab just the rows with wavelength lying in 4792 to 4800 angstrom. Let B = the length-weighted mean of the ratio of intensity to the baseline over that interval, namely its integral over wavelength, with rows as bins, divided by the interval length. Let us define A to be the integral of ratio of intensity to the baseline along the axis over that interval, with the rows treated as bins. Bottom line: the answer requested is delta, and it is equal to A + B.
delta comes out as 9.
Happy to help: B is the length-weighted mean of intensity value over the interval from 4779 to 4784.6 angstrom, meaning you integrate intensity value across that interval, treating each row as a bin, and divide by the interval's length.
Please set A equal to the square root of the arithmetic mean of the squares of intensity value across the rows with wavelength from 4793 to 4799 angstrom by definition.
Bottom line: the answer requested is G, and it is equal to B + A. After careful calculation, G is 78.0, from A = 39.9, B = 38.1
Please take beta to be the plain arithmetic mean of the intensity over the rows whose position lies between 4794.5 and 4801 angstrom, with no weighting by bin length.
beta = 40.4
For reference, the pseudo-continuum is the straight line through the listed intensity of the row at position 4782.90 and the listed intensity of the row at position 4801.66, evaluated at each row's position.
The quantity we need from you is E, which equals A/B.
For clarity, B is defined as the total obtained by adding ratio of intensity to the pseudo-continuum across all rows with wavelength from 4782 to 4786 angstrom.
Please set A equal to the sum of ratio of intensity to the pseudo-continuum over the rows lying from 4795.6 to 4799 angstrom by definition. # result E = 1.026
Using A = 3.14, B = 3.06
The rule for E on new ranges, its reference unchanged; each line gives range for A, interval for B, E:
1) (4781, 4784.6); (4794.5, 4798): 1.001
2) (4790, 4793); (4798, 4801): 0.912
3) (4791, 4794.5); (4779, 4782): 0.977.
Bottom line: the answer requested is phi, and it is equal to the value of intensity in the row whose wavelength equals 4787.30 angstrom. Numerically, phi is 36.66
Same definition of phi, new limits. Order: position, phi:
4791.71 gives 37.85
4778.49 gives 38.98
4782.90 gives 37.7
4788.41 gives 39.93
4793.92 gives 37.99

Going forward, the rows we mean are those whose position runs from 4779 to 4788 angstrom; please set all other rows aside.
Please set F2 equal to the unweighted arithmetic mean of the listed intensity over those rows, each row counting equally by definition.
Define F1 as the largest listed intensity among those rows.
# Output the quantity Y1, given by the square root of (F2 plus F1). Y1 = 8.85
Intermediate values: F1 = 40.49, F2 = 37.8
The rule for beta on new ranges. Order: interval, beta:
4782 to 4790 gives 37.9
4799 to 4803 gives 39.3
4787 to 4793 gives 37.1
